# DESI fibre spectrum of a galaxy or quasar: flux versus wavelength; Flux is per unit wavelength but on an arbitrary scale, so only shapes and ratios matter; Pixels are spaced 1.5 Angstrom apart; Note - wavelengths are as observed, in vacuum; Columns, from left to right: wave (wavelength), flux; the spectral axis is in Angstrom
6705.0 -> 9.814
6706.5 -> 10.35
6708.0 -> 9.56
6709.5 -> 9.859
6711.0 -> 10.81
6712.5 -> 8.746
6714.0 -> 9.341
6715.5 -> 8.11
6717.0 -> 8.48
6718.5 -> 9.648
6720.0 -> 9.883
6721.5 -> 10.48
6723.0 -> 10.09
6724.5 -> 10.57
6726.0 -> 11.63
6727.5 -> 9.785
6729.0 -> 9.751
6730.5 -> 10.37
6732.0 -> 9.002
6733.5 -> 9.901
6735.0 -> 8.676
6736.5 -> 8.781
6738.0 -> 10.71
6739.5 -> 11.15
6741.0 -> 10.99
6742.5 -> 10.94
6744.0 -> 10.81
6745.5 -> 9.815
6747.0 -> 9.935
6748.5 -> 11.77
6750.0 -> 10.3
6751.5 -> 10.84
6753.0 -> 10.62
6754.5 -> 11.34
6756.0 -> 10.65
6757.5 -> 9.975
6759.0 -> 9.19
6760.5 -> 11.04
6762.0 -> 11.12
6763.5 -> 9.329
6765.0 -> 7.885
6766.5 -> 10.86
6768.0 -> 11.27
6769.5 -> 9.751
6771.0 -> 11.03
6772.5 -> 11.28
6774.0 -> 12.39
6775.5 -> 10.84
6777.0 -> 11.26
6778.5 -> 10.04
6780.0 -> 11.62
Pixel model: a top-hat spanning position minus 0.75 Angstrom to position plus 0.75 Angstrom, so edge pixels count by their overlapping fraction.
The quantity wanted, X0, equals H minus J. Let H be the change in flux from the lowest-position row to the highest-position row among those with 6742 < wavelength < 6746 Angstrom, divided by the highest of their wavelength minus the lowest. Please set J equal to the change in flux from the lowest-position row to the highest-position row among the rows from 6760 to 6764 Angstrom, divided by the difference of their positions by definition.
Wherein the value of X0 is 0.2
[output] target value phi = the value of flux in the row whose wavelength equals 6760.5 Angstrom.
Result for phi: 11.04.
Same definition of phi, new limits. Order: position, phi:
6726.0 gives 11.63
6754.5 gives 11.34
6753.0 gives 10.62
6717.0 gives 8.48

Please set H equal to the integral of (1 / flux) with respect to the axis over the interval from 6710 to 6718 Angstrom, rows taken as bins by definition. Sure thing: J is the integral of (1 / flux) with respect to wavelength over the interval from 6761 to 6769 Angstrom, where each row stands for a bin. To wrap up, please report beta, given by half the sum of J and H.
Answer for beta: 0.845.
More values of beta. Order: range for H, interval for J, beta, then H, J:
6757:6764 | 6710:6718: 0.789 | 0.69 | 0.88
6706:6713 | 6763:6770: 0.718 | 0.71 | 0.72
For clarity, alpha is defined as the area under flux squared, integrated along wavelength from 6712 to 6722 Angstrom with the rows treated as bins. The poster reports 856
